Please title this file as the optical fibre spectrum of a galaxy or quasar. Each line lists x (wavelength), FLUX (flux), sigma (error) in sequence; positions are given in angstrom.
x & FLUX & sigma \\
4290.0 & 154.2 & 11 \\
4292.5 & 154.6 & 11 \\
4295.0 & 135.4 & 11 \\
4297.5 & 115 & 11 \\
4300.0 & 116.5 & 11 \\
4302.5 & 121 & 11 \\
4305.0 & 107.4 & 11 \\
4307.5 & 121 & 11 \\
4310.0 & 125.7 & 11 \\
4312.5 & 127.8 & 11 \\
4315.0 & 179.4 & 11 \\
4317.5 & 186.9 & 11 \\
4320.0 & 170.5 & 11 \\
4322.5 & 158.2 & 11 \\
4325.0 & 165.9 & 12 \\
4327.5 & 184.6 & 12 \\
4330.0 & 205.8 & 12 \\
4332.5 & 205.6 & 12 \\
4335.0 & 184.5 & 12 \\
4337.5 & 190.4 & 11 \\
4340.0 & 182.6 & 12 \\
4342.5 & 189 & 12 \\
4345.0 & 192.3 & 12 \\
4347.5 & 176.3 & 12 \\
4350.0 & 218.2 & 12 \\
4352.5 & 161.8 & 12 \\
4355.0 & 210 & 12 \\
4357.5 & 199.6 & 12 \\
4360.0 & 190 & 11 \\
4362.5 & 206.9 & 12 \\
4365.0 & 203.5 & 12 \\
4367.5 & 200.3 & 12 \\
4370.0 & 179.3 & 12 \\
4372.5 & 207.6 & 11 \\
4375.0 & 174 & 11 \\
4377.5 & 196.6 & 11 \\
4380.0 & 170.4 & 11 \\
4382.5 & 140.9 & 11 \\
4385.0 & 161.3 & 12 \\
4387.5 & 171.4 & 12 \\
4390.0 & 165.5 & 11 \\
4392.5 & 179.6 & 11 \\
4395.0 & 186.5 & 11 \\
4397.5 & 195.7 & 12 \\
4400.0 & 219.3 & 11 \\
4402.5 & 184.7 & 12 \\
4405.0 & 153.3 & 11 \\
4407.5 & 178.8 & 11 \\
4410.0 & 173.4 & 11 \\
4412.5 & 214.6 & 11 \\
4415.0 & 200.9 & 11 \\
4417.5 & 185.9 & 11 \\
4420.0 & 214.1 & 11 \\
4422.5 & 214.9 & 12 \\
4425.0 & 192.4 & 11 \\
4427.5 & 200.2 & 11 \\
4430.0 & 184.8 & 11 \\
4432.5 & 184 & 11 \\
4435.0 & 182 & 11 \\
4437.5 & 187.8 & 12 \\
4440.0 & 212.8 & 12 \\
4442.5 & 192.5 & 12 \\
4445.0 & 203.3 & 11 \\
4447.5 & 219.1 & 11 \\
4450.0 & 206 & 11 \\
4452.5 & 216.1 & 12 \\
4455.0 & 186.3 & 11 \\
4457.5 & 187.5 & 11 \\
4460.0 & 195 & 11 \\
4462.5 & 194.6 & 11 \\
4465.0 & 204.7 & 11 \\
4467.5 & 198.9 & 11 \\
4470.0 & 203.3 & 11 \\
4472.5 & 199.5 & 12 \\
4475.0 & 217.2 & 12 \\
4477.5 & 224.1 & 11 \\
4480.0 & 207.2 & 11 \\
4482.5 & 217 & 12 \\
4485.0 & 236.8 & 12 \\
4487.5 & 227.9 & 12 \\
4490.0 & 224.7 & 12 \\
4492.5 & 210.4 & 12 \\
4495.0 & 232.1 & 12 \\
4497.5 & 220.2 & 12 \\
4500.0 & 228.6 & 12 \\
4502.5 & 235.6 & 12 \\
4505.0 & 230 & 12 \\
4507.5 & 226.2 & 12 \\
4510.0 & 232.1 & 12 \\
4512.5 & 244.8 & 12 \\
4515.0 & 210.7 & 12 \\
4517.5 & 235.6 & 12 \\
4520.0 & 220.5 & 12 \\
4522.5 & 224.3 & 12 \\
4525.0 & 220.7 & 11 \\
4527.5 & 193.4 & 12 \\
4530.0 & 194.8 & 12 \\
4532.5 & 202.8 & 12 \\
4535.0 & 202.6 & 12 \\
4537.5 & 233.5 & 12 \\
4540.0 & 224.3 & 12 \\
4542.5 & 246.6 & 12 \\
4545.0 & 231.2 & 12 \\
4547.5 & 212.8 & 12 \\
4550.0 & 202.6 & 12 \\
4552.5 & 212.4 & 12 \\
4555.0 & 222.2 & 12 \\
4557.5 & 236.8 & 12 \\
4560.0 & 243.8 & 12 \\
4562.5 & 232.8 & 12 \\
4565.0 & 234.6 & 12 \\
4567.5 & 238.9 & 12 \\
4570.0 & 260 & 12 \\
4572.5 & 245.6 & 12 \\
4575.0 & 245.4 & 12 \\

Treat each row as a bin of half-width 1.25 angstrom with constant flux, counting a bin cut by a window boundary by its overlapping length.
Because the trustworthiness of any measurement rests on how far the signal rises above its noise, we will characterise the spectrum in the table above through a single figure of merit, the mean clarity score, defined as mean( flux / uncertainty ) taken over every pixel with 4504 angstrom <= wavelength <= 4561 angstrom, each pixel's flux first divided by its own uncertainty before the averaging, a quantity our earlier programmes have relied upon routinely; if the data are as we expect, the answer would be 18.6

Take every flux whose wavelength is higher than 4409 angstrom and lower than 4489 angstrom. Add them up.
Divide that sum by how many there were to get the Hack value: 203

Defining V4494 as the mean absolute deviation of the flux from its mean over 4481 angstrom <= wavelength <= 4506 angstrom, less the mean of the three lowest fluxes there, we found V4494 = -209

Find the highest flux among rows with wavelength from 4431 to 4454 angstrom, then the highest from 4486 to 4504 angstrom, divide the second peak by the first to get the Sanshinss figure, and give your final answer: 1.08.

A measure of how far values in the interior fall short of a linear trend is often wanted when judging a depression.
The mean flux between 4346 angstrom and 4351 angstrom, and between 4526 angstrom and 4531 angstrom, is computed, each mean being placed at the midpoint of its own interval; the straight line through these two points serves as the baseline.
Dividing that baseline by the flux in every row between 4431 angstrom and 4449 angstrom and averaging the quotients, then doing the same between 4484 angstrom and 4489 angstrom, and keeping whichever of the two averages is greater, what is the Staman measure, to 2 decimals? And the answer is 1.00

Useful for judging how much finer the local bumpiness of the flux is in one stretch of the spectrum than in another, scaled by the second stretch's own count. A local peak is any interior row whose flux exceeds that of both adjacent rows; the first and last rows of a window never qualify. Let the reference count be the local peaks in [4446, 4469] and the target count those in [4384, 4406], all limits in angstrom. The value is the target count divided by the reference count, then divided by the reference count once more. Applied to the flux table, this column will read 0.22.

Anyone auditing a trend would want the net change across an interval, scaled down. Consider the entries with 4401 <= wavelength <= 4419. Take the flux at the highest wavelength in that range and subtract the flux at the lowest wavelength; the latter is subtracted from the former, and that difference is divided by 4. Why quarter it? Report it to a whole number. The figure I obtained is 0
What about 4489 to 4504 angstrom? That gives 3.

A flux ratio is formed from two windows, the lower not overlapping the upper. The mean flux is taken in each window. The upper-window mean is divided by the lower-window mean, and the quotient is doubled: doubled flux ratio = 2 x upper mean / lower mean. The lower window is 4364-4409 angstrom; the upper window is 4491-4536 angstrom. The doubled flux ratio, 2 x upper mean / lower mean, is 2.43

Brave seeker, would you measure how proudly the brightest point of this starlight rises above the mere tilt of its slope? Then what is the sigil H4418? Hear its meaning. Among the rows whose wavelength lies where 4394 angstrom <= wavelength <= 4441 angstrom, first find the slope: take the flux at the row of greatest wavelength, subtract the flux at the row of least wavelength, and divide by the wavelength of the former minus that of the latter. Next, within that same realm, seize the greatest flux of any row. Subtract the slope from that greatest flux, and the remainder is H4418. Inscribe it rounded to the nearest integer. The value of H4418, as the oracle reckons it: 219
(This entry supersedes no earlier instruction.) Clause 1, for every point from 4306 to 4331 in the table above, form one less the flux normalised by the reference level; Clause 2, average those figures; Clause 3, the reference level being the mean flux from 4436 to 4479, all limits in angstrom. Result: 0.20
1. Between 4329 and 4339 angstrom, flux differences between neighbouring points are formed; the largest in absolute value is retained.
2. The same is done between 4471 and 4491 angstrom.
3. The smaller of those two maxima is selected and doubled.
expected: 40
